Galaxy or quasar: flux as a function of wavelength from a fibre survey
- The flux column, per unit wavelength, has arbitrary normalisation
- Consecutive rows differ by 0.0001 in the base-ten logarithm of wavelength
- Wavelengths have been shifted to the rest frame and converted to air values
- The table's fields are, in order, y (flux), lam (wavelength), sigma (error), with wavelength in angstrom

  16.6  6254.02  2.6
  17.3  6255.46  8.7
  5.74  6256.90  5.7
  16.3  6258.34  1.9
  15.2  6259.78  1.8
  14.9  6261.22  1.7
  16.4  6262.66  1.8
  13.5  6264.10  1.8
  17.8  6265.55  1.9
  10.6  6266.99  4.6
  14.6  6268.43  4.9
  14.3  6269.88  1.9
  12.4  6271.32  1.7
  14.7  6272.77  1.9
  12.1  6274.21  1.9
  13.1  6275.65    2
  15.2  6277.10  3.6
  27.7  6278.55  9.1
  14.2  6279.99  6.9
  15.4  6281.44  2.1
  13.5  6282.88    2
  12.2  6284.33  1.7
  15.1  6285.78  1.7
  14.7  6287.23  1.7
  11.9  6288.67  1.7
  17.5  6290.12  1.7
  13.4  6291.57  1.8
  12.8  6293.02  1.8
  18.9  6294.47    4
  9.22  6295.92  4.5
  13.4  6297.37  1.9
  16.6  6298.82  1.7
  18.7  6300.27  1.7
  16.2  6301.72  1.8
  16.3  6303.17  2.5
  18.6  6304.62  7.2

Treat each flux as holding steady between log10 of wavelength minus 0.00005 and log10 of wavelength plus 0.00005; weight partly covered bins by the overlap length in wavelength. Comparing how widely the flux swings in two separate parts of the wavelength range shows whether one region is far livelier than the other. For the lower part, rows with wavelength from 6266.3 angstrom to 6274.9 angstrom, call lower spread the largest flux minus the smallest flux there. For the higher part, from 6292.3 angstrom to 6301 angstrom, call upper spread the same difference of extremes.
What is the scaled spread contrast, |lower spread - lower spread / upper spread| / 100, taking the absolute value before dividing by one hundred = 0.037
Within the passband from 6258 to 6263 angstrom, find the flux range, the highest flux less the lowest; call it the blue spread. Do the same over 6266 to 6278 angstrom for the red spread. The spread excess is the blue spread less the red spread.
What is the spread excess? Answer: -3.1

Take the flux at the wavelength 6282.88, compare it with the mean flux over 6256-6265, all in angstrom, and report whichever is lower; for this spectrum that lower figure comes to 13.5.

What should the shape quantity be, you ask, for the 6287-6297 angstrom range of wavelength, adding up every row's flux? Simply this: 98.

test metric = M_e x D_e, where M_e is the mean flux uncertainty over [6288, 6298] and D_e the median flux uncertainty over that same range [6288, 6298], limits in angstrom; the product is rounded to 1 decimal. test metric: 4.5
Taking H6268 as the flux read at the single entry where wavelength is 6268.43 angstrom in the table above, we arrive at 14.6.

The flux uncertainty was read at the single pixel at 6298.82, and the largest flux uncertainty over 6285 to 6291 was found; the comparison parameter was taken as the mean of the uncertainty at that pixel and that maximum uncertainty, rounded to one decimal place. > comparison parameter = 1.7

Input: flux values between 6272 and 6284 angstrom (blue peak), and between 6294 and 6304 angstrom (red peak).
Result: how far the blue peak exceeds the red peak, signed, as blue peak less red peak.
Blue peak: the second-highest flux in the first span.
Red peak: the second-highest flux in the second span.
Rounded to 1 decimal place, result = -3.3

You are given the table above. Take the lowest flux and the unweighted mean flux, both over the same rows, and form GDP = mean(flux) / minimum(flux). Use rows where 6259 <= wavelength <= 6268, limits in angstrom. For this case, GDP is 1.39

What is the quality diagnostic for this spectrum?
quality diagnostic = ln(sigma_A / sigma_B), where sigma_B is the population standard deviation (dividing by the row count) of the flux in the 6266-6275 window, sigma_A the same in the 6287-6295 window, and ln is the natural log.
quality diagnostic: 0.5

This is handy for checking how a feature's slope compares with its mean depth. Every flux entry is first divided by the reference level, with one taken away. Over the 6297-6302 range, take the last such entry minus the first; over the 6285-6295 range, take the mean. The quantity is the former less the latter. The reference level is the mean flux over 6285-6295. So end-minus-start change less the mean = 0.19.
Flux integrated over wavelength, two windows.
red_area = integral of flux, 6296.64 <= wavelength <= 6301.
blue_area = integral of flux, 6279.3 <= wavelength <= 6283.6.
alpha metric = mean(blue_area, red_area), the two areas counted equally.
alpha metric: 66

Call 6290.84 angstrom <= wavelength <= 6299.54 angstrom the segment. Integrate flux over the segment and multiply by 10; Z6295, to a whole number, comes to 1222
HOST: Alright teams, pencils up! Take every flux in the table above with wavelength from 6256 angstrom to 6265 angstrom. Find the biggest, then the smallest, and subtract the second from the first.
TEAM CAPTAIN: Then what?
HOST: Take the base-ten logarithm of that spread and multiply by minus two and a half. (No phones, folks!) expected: -2.57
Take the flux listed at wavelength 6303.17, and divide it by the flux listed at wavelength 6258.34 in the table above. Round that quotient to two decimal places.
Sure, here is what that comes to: 1.00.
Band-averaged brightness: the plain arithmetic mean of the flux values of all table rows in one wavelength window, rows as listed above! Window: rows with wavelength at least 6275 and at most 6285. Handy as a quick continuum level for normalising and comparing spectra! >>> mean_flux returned 15.9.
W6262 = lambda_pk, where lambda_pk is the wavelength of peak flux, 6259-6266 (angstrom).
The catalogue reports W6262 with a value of 6265.55 angstrom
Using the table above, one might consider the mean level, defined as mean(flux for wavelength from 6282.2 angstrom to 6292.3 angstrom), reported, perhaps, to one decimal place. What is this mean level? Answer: 14.0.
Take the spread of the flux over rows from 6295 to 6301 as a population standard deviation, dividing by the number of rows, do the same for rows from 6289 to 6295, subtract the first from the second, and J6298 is -1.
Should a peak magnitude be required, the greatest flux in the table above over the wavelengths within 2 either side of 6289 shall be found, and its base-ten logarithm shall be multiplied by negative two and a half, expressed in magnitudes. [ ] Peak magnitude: -3.11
